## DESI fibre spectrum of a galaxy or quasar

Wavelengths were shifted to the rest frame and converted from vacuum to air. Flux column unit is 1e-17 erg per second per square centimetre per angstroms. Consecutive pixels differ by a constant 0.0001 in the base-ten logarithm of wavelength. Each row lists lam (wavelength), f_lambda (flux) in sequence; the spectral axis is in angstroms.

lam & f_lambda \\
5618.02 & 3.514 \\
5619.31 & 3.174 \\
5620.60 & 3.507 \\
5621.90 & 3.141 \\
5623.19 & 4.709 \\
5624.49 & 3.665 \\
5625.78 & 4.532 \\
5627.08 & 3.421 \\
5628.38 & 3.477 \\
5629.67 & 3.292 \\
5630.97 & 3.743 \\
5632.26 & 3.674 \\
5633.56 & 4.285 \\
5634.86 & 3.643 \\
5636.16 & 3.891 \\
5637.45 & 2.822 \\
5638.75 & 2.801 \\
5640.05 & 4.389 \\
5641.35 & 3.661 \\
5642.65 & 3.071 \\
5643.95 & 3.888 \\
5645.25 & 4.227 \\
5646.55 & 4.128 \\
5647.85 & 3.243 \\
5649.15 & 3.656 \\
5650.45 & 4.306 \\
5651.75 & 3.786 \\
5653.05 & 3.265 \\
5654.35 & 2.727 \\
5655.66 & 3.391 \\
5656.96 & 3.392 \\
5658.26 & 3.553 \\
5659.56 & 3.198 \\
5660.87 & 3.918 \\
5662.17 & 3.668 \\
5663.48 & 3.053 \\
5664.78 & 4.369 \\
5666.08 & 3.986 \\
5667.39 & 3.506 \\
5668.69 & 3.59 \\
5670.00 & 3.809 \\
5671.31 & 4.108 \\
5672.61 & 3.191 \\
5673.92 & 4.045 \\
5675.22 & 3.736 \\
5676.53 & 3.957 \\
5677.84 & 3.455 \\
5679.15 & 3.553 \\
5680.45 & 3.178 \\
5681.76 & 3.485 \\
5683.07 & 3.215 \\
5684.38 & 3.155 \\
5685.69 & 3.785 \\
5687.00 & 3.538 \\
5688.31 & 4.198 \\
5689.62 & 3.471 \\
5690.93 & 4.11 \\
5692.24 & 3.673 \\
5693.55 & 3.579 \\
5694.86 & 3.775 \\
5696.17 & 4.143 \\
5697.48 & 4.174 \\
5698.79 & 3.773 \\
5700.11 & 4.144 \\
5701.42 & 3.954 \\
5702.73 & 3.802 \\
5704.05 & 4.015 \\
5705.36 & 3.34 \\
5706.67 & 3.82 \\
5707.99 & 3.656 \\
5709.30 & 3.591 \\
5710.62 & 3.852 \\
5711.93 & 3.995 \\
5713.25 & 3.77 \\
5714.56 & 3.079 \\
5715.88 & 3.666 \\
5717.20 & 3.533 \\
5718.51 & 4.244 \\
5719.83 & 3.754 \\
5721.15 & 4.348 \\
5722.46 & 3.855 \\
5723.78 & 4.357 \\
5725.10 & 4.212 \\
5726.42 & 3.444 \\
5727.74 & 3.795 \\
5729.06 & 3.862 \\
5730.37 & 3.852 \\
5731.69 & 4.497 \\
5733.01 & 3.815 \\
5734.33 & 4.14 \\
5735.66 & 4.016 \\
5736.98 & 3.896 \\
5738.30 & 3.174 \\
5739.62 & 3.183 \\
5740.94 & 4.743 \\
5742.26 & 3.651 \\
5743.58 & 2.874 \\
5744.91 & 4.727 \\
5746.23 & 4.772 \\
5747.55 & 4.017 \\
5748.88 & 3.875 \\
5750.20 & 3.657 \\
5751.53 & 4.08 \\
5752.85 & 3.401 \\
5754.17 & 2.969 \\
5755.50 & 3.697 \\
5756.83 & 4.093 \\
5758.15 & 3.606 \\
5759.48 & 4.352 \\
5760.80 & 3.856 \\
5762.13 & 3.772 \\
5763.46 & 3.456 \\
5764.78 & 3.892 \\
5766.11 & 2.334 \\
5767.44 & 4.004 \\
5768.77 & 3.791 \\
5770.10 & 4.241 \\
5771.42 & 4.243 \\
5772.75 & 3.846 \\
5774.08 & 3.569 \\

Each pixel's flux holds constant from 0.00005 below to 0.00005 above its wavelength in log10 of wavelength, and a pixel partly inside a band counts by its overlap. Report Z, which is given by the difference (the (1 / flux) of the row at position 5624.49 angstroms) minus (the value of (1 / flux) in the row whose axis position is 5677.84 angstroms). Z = -0.02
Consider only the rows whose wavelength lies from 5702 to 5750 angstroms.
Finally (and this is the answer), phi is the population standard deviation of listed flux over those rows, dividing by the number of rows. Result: 0.44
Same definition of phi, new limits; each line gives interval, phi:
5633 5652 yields 0.51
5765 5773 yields 0.65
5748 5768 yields 0.48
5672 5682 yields 0.30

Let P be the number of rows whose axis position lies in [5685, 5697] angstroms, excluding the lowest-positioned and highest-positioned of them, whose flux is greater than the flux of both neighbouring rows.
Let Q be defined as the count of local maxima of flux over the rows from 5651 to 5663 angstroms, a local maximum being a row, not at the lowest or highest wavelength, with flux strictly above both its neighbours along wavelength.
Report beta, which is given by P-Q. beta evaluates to 0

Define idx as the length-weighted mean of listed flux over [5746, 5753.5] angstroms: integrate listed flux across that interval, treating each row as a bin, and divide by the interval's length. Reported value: 3.92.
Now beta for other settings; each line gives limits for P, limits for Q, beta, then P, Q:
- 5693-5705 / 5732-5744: 0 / 2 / 2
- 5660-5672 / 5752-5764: -1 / 1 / 2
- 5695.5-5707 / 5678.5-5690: 0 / 3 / 3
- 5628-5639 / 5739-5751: 1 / 3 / 2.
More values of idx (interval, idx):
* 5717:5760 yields 3.90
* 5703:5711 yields 3.71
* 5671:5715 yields 3.72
